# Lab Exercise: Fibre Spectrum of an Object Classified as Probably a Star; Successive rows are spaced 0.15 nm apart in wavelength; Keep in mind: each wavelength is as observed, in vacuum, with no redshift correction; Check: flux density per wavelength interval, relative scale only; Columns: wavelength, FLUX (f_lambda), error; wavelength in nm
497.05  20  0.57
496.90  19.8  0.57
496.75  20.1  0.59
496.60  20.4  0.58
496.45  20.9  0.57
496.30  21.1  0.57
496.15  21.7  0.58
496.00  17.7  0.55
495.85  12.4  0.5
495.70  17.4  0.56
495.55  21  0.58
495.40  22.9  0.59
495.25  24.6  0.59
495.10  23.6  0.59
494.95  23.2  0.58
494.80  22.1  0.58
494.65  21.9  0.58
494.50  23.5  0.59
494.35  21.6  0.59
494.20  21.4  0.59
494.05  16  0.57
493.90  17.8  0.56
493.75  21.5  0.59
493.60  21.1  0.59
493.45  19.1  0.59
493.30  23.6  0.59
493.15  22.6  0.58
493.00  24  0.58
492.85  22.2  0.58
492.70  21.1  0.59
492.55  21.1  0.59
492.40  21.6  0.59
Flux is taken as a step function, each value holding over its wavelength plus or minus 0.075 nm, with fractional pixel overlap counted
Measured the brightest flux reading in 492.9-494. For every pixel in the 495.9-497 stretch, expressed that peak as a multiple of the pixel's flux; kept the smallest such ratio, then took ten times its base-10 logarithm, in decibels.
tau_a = 0.44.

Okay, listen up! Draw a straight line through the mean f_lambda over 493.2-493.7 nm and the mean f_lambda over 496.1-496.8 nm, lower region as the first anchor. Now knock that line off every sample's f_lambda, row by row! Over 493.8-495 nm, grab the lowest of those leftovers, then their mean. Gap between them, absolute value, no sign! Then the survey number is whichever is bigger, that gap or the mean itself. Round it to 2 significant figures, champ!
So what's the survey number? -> 5.0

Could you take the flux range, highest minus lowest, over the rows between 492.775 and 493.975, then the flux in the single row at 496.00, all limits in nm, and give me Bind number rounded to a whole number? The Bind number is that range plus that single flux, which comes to 24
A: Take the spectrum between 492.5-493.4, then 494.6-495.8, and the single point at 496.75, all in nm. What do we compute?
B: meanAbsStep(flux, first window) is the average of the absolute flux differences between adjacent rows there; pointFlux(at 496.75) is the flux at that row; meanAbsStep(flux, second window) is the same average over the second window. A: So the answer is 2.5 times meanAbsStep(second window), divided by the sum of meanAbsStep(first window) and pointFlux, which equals 0.17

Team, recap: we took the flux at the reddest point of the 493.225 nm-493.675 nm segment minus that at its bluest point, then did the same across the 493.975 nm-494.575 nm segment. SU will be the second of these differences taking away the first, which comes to 10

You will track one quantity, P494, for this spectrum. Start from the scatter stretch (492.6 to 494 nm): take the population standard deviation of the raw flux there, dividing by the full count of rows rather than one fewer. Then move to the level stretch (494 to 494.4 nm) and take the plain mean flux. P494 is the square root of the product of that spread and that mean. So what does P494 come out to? 6.1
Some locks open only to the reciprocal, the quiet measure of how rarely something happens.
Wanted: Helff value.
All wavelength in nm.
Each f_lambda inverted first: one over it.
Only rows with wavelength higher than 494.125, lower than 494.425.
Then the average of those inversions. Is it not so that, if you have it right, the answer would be 0.0465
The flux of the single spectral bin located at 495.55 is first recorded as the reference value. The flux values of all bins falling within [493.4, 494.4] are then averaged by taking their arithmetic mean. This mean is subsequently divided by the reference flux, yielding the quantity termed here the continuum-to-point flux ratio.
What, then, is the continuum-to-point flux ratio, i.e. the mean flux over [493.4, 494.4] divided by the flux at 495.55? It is 0.94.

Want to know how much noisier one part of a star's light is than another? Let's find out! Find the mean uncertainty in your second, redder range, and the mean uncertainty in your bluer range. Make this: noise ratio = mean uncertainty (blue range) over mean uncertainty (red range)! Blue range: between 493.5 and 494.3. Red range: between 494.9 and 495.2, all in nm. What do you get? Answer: 0.99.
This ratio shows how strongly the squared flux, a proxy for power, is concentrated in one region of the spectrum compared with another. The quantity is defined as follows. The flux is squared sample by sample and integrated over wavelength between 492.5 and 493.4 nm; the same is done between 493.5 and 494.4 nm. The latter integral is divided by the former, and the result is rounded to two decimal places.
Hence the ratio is 0.79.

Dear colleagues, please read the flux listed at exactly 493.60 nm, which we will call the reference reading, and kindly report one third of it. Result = 7.0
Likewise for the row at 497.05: 6.7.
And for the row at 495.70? 5.8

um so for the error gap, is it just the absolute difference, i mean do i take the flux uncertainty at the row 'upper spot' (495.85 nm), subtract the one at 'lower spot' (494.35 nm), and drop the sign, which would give 0.0900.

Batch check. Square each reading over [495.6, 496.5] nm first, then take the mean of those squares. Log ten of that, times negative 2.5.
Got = -6.37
